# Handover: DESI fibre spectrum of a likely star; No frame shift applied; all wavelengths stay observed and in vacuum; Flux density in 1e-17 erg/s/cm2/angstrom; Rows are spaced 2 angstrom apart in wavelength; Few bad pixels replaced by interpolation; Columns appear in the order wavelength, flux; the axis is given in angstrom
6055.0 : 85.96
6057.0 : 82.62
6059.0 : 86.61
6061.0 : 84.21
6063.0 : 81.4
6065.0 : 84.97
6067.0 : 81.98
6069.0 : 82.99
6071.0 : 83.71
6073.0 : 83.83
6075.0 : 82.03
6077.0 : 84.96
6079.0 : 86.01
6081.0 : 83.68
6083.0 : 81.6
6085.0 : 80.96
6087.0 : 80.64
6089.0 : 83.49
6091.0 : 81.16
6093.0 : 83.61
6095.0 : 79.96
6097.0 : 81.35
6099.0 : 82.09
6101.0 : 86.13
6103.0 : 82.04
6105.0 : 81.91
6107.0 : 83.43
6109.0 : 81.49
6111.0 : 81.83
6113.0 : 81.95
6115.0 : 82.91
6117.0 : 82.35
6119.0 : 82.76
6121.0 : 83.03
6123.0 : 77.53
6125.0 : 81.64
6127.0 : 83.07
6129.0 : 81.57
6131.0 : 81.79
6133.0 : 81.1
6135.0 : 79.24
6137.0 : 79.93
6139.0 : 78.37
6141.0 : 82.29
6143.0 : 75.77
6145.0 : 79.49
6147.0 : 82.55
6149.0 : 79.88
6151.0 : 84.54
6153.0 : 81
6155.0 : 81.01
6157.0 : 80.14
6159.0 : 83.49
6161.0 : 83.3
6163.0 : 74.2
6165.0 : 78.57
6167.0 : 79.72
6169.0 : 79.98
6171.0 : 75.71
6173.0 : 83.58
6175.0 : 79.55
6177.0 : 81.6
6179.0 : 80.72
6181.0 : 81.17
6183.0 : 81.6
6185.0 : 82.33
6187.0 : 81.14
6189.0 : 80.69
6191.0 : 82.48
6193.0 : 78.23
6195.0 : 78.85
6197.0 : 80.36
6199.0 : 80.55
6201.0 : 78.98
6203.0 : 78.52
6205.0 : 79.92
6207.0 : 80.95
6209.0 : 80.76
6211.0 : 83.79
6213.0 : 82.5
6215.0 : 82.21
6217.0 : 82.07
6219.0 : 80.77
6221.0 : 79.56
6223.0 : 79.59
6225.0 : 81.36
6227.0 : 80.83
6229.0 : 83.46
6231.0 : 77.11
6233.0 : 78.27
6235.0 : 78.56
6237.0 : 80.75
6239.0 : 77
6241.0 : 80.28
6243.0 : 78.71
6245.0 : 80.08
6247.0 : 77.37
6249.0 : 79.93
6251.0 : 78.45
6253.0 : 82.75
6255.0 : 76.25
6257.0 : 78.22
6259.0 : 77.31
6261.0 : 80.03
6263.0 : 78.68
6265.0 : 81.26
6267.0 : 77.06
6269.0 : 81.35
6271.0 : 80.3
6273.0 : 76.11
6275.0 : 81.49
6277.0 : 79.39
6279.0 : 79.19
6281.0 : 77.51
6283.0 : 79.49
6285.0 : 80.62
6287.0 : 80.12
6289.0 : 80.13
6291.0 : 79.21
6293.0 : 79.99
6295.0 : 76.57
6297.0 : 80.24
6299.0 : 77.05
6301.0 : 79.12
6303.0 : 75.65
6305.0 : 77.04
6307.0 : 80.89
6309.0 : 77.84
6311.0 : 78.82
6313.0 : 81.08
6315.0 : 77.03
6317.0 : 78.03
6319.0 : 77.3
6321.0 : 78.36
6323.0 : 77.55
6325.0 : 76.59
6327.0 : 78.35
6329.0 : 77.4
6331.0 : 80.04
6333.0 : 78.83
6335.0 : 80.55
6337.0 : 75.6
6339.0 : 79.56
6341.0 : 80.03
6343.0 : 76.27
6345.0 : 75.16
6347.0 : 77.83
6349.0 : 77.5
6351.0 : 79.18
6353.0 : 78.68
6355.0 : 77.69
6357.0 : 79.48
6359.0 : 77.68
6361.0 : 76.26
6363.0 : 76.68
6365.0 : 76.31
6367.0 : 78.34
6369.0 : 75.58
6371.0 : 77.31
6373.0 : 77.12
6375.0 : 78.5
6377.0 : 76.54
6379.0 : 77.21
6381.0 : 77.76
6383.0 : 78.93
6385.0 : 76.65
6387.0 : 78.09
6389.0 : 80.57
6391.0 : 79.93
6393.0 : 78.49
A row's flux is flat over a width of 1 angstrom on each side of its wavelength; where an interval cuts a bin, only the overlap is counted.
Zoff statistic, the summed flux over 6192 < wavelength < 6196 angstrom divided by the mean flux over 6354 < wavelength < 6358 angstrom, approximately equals 1.999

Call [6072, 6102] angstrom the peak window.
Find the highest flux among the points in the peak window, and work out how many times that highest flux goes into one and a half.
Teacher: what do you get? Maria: 0.0174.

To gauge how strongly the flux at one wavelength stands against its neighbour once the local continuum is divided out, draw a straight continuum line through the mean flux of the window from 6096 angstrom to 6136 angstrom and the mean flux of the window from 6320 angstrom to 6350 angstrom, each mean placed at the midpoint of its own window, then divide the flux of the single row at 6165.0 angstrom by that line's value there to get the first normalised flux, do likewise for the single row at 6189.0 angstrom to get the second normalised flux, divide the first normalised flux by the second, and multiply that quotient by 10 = 9.68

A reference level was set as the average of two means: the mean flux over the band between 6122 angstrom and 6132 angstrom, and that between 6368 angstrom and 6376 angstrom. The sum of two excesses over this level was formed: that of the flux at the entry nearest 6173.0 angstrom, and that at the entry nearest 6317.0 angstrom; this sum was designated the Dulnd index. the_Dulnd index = 3.4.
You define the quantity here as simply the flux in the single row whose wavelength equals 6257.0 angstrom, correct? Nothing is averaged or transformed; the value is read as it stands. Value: 78.22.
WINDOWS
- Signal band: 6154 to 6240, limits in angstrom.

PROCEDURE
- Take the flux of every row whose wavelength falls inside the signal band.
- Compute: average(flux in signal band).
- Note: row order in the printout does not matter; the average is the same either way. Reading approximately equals 80.4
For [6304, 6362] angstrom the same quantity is 78.2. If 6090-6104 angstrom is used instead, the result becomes 82.3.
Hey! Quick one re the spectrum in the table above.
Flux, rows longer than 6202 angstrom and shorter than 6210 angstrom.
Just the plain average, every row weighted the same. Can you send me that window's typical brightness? 80.0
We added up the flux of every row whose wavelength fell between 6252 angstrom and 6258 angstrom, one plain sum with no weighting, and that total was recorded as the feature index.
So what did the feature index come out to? 237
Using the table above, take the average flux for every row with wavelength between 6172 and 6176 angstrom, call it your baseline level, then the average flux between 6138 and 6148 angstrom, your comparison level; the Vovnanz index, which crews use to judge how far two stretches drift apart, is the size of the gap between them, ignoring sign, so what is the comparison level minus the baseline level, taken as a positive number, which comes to 1.9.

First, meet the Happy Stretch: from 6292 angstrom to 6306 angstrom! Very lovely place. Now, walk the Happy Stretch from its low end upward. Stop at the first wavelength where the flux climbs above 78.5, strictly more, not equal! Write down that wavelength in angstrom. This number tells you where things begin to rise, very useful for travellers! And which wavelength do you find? 6293.0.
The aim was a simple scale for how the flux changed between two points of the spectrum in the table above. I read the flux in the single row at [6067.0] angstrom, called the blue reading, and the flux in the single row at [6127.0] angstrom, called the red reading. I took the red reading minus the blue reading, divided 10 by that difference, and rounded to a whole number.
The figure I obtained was 9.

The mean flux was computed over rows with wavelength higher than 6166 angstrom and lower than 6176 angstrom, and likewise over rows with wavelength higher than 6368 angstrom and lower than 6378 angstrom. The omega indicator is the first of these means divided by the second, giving 1.04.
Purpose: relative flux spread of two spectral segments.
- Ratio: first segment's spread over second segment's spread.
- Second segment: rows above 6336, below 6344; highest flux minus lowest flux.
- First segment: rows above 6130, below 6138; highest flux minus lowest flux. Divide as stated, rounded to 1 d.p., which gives 0.6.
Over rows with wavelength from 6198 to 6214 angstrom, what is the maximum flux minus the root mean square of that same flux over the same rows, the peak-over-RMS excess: 3.0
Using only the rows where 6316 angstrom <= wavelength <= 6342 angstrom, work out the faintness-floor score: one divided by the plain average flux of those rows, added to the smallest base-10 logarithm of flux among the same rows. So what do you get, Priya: 1.891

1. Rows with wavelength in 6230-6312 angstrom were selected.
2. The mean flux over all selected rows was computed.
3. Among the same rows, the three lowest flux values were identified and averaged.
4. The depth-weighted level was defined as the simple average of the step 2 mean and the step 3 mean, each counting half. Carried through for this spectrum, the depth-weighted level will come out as 77.5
